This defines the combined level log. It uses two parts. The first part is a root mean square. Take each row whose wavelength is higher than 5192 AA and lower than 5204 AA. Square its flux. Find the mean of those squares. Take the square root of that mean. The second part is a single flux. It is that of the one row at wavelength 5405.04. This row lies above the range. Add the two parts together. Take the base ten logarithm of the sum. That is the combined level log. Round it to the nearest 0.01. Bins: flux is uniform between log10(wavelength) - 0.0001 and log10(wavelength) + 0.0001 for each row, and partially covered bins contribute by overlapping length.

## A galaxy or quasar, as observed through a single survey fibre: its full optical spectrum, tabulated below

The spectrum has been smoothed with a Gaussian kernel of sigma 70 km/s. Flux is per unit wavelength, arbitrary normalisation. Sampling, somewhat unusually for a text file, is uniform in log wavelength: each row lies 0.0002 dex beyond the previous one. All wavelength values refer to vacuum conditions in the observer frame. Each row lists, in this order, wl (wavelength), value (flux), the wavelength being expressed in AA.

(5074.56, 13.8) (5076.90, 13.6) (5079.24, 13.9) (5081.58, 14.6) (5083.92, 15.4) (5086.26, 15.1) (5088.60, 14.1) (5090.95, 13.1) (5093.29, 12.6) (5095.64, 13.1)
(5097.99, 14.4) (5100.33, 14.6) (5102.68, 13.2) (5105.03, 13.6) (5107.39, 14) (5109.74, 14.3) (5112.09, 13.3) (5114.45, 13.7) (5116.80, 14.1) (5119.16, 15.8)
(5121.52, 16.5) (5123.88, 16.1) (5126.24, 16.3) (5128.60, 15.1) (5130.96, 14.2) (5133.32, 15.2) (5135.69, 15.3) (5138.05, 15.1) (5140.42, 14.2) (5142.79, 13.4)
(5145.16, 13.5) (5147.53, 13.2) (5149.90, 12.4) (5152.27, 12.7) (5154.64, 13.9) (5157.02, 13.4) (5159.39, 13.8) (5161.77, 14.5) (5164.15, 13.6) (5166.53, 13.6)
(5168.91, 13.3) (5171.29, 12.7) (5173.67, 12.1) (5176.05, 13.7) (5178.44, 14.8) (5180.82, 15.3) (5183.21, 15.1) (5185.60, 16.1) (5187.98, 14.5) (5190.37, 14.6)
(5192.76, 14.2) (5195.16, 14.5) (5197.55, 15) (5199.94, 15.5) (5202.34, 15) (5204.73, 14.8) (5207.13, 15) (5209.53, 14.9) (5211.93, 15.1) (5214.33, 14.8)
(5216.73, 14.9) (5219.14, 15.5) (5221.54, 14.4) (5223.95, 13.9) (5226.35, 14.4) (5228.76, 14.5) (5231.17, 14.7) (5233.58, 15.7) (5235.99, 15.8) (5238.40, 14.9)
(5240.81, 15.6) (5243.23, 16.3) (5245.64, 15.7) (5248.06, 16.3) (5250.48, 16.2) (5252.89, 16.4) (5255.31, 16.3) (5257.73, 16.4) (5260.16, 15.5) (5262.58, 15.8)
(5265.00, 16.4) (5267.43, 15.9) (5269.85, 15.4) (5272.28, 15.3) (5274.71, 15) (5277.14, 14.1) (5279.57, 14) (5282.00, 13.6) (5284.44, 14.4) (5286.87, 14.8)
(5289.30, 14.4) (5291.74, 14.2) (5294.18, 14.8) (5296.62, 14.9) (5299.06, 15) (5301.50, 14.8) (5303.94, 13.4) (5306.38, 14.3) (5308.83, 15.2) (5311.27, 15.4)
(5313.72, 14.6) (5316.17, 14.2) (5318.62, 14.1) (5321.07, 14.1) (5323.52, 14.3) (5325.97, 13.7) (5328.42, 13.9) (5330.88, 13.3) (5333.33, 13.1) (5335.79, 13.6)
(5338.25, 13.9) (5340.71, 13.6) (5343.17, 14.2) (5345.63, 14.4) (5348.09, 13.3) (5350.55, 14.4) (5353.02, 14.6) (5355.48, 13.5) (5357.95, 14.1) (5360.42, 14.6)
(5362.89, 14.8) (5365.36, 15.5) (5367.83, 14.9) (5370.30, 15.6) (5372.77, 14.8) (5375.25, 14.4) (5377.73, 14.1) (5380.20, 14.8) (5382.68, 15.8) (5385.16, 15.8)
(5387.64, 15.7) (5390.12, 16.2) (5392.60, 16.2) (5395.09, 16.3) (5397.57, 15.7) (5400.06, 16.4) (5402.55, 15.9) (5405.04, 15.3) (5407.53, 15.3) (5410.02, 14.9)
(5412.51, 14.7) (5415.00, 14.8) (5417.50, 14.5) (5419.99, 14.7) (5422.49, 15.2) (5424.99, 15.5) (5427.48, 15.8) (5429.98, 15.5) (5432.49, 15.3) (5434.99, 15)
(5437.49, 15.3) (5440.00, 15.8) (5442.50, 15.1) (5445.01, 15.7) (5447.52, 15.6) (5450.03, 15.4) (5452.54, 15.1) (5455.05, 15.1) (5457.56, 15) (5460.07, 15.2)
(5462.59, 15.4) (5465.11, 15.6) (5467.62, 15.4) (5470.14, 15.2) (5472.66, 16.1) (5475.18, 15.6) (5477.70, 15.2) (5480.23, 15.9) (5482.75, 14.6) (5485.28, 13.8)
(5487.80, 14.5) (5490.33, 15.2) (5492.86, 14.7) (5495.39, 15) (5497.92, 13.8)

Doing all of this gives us 1.48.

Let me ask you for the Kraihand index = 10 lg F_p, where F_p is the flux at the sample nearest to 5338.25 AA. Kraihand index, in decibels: 11.4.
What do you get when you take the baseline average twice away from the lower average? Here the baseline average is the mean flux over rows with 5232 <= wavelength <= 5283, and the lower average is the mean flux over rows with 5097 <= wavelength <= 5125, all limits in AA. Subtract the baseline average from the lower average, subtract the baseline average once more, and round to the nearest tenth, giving -16.6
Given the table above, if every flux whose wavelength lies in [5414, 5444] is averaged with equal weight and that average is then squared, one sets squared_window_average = 231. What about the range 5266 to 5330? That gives 211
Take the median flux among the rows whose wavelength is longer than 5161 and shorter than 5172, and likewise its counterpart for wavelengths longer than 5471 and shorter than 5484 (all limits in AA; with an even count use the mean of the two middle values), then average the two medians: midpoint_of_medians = 14.6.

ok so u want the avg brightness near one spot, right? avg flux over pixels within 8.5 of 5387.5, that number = 15.8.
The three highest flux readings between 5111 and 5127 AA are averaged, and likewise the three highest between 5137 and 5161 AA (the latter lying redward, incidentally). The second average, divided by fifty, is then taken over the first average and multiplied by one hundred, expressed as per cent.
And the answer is 1.77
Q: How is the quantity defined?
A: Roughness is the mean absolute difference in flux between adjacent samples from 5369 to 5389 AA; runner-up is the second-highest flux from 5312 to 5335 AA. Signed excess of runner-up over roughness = 13.8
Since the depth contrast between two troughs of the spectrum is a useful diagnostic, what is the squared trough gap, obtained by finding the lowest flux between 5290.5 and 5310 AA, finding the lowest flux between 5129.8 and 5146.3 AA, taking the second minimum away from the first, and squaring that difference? 0.0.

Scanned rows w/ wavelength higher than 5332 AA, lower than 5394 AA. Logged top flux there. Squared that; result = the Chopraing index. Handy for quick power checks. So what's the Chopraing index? 262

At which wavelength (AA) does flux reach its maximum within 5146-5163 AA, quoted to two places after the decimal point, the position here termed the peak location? 5161.77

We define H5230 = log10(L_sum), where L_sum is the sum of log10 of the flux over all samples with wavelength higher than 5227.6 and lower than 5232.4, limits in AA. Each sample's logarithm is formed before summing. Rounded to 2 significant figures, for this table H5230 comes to 0.37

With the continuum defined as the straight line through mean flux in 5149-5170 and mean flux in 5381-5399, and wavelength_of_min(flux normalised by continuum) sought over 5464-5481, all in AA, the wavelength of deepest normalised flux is 5477.70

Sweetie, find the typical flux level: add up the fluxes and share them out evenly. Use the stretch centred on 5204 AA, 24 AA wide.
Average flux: 14.9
